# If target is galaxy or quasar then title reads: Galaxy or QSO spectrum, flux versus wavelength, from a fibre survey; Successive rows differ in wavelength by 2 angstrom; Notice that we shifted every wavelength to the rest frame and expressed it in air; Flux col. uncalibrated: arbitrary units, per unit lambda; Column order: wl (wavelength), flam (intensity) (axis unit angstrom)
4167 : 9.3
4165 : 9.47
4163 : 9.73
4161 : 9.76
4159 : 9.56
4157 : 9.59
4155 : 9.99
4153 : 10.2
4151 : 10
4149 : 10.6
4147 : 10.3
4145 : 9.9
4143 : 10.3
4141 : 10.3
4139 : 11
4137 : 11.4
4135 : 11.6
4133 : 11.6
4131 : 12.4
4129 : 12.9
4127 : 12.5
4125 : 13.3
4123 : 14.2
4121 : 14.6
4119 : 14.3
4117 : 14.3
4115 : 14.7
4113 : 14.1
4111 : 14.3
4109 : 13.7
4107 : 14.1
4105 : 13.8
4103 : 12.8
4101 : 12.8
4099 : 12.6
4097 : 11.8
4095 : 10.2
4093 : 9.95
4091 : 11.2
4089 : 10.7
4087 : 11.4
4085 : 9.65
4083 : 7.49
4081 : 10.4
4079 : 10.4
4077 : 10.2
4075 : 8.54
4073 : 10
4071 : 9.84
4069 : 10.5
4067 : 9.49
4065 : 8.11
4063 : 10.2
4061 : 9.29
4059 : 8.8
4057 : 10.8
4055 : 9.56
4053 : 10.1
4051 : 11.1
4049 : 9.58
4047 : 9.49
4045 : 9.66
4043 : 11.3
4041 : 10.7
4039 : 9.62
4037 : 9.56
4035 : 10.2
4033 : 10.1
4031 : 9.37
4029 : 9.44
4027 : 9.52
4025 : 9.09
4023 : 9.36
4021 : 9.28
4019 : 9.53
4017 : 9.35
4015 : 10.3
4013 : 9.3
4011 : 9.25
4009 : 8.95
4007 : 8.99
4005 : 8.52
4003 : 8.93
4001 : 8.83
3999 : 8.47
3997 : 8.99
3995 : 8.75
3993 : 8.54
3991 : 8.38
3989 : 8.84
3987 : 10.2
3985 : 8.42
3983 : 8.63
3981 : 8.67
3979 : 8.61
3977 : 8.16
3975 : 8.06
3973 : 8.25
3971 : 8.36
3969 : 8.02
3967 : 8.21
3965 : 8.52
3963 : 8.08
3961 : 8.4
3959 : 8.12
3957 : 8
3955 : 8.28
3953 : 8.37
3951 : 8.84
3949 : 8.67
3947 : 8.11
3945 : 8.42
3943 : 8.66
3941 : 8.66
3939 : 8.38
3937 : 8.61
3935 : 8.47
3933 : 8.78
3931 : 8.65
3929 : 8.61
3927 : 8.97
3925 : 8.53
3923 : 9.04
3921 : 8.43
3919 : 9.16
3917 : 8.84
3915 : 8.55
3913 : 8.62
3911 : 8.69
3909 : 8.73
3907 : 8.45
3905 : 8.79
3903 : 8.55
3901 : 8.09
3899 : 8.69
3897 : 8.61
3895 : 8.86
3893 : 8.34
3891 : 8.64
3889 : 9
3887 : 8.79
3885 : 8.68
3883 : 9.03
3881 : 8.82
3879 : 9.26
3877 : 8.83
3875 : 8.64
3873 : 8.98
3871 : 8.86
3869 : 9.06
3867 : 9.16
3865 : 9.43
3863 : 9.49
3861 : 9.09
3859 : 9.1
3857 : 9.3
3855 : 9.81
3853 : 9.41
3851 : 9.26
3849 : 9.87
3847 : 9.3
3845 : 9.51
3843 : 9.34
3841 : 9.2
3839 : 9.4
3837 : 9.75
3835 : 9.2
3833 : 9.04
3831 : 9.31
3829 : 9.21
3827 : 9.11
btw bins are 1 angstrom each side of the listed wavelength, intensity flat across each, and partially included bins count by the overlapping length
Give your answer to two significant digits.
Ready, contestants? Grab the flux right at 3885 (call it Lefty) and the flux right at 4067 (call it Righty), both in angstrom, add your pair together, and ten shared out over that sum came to 0.55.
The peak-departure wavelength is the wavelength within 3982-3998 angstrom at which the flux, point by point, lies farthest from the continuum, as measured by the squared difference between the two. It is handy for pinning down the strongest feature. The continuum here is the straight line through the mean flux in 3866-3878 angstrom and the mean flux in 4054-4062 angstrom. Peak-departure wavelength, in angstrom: 3991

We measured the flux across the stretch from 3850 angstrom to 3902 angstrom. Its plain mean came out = 9.0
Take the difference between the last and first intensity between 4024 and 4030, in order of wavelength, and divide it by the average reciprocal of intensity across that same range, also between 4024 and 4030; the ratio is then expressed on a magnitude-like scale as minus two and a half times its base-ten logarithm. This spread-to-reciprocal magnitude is -1.3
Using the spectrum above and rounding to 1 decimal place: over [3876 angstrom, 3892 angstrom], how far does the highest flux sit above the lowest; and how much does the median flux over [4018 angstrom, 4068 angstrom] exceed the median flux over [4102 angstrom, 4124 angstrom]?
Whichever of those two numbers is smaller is -4.6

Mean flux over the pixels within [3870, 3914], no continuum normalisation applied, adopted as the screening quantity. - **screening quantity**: 8.7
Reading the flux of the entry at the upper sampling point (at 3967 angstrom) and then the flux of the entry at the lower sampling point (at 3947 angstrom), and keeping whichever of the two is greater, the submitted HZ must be 8.2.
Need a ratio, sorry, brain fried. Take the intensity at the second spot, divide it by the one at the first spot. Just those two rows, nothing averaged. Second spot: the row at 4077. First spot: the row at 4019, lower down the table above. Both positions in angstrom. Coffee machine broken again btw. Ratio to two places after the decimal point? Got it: 1.07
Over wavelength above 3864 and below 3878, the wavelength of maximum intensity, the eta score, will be 3865 angstrom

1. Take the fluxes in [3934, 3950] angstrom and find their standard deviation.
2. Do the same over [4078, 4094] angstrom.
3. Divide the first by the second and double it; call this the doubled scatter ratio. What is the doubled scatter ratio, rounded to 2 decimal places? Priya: 0.32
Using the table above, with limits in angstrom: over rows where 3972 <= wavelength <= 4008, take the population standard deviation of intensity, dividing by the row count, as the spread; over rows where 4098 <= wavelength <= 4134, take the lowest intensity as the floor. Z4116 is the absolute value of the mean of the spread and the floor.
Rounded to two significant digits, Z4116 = 6.0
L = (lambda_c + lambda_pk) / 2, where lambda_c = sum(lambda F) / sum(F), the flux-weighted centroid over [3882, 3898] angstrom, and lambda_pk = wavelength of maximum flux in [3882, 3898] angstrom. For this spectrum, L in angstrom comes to 3886.5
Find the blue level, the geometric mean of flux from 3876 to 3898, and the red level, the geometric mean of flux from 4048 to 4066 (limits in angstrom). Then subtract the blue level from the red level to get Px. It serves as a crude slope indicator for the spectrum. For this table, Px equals 0.9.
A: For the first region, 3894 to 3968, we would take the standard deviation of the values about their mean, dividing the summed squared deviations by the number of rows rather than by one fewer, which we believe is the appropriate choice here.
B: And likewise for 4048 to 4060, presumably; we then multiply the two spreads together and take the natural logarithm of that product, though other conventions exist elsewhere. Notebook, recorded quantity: -1.5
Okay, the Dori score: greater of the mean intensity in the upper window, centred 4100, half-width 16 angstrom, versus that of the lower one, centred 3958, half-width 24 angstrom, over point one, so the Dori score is 124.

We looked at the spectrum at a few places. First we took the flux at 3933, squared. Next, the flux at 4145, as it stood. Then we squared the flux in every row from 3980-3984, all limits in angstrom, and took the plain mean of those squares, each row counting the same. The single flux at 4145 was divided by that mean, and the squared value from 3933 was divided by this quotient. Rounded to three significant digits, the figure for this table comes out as 583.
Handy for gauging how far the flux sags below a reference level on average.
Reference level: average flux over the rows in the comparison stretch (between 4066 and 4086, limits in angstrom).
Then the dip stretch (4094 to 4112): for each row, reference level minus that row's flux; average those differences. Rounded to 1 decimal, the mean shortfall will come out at -3.2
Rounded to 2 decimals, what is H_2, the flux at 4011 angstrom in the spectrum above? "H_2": 9.25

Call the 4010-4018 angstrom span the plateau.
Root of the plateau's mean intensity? 3.09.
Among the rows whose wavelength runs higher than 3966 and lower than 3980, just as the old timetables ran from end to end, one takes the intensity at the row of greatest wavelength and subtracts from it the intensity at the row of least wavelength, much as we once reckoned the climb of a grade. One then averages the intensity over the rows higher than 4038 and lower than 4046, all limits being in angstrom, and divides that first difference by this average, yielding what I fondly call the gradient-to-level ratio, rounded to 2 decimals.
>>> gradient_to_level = 0.04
